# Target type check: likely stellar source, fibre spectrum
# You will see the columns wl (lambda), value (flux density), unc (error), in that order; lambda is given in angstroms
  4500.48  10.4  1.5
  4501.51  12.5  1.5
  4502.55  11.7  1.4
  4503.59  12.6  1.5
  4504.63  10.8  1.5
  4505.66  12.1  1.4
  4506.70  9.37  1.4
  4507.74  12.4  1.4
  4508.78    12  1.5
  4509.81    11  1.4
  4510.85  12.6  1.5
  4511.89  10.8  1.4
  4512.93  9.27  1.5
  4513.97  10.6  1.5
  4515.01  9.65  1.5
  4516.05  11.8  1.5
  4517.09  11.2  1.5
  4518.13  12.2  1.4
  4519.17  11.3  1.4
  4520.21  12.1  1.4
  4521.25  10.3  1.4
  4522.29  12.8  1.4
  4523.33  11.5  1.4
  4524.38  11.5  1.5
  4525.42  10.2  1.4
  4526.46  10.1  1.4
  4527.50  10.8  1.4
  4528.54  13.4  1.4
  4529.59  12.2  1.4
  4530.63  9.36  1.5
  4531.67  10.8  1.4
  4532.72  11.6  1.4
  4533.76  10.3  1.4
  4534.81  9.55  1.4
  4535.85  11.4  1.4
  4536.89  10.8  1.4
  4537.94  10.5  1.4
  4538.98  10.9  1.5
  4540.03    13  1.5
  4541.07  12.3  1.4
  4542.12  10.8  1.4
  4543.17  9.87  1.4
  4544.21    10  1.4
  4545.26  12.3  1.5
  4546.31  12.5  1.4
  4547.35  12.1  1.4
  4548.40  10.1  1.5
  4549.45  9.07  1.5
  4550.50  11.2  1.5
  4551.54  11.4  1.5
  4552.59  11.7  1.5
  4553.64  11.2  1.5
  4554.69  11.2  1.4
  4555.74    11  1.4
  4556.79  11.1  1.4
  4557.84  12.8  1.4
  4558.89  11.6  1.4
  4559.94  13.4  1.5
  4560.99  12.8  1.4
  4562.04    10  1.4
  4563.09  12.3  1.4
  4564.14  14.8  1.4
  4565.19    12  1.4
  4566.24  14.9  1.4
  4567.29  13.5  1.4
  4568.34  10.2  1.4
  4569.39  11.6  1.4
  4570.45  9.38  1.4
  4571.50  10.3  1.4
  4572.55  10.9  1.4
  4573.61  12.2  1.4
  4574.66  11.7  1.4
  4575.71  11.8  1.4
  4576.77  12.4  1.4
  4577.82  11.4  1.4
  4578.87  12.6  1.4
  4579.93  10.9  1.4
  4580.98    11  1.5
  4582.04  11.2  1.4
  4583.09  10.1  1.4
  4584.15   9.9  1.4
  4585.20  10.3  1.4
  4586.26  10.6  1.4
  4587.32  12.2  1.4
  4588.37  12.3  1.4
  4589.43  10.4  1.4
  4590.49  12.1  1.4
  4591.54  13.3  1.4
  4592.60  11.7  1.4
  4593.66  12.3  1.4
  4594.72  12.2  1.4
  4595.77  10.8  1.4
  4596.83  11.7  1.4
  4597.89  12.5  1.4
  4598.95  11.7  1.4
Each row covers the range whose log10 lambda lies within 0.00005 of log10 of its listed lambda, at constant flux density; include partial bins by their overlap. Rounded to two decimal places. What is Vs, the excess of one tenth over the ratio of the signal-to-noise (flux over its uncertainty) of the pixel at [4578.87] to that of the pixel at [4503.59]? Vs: -0.97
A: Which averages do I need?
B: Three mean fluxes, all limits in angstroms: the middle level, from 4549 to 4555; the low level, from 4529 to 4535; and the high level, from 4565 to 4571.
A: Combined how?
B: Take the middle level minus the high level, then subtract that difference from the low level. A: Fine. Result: 11.6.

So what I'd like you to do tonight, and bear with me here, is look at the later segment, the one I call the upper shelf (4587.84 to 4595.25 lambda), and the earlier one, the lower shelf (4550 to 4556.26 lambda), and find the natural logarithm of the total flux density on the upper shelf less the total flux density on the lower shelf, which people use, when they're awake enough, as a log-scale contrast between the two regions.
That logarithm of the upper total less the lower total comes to 2.8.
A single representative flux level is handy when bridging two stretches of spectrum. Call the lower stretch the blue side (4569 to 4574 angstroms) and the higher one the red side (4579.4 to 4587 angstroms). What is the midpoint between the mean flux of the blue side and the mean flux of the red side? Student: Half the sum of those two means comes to 10.7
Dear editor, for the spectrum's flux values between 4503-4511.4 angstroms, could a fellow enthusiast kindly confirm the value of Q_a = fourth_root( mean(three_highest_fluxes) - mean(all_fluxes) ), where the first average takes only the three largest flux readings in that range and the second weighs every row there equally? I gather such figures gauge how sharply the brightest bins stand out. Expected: 0.98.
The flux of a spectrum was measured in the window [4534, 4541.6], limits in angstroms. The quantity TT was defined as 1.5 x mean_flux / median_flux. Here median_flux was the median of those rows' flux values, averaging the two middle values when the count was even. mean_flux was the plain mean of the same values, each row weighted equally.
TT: 1.54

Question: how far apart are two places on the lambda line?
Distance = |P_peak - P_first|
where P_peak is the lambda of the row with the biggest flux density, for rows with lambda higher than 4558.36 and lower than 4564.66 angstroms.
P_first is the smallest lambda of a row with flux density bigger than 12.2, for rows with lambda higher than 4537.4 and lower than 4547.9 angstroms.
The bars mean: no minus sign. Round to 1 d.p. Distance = 24.1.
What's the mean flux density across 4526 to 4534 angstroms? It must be 11.1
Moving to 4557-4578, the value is 12.0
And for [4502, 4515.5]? 11.1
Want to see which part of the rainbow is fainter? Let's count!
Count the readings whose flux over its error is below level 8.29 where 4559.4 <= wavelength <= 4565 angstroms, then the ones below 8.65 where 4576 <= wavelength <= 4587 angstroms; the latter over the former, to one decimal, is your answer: 8.0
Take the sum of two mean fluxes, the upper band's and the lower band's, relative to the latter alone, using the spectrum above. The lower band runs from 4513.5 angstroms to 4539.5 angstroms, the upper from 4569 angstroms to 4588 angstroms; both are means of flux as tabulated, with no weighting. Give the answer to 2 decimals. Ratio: 2.01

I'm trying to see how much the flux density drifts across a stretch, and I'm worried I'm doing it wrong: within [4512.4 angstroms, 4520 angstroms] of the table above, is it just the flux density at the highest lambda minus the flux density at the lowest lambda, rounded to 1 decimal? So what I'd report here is 2.0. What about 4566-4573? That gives -4.0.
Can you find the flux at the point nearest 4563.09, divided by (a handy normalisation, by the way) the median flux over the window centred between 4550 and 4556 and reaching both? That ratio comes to 1.10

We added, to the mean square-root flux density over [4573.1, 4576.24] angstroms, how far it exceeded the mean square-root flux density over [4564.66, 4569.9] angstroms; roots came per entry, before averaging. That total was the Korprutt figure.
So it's 3.38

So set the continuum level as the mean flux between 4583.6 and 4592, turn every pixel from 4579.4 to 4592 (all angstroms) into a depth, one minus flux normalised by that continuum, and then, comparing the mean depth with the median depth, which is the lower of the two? 0.017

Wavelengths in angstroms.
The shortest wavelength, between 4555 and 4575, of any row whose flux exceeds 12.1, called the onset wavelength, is 4557.84 angstroms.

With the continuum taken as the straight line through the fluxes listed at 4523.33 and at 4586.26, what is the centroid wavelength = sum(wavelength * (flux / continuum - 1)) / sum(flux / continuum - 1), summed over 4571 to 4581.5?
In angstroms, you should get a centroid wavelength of 4577.0 angstroms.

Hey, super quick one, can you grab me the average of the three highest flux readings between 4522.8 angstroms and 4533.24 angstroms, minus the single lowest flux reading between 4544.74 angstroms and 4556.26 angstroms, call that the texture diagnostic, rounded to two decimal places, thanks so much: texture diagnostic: 3.33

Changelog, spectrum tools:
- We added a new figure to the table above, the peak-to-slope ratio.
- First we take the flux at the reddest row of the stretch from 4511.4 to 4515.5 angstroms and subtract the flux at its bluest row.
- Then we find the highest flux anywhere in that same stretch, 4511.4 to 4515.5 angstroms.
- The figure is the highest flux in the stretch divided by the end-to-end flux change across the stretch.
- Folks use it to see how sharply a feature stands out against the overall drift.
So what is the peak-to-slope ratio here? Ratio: -9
